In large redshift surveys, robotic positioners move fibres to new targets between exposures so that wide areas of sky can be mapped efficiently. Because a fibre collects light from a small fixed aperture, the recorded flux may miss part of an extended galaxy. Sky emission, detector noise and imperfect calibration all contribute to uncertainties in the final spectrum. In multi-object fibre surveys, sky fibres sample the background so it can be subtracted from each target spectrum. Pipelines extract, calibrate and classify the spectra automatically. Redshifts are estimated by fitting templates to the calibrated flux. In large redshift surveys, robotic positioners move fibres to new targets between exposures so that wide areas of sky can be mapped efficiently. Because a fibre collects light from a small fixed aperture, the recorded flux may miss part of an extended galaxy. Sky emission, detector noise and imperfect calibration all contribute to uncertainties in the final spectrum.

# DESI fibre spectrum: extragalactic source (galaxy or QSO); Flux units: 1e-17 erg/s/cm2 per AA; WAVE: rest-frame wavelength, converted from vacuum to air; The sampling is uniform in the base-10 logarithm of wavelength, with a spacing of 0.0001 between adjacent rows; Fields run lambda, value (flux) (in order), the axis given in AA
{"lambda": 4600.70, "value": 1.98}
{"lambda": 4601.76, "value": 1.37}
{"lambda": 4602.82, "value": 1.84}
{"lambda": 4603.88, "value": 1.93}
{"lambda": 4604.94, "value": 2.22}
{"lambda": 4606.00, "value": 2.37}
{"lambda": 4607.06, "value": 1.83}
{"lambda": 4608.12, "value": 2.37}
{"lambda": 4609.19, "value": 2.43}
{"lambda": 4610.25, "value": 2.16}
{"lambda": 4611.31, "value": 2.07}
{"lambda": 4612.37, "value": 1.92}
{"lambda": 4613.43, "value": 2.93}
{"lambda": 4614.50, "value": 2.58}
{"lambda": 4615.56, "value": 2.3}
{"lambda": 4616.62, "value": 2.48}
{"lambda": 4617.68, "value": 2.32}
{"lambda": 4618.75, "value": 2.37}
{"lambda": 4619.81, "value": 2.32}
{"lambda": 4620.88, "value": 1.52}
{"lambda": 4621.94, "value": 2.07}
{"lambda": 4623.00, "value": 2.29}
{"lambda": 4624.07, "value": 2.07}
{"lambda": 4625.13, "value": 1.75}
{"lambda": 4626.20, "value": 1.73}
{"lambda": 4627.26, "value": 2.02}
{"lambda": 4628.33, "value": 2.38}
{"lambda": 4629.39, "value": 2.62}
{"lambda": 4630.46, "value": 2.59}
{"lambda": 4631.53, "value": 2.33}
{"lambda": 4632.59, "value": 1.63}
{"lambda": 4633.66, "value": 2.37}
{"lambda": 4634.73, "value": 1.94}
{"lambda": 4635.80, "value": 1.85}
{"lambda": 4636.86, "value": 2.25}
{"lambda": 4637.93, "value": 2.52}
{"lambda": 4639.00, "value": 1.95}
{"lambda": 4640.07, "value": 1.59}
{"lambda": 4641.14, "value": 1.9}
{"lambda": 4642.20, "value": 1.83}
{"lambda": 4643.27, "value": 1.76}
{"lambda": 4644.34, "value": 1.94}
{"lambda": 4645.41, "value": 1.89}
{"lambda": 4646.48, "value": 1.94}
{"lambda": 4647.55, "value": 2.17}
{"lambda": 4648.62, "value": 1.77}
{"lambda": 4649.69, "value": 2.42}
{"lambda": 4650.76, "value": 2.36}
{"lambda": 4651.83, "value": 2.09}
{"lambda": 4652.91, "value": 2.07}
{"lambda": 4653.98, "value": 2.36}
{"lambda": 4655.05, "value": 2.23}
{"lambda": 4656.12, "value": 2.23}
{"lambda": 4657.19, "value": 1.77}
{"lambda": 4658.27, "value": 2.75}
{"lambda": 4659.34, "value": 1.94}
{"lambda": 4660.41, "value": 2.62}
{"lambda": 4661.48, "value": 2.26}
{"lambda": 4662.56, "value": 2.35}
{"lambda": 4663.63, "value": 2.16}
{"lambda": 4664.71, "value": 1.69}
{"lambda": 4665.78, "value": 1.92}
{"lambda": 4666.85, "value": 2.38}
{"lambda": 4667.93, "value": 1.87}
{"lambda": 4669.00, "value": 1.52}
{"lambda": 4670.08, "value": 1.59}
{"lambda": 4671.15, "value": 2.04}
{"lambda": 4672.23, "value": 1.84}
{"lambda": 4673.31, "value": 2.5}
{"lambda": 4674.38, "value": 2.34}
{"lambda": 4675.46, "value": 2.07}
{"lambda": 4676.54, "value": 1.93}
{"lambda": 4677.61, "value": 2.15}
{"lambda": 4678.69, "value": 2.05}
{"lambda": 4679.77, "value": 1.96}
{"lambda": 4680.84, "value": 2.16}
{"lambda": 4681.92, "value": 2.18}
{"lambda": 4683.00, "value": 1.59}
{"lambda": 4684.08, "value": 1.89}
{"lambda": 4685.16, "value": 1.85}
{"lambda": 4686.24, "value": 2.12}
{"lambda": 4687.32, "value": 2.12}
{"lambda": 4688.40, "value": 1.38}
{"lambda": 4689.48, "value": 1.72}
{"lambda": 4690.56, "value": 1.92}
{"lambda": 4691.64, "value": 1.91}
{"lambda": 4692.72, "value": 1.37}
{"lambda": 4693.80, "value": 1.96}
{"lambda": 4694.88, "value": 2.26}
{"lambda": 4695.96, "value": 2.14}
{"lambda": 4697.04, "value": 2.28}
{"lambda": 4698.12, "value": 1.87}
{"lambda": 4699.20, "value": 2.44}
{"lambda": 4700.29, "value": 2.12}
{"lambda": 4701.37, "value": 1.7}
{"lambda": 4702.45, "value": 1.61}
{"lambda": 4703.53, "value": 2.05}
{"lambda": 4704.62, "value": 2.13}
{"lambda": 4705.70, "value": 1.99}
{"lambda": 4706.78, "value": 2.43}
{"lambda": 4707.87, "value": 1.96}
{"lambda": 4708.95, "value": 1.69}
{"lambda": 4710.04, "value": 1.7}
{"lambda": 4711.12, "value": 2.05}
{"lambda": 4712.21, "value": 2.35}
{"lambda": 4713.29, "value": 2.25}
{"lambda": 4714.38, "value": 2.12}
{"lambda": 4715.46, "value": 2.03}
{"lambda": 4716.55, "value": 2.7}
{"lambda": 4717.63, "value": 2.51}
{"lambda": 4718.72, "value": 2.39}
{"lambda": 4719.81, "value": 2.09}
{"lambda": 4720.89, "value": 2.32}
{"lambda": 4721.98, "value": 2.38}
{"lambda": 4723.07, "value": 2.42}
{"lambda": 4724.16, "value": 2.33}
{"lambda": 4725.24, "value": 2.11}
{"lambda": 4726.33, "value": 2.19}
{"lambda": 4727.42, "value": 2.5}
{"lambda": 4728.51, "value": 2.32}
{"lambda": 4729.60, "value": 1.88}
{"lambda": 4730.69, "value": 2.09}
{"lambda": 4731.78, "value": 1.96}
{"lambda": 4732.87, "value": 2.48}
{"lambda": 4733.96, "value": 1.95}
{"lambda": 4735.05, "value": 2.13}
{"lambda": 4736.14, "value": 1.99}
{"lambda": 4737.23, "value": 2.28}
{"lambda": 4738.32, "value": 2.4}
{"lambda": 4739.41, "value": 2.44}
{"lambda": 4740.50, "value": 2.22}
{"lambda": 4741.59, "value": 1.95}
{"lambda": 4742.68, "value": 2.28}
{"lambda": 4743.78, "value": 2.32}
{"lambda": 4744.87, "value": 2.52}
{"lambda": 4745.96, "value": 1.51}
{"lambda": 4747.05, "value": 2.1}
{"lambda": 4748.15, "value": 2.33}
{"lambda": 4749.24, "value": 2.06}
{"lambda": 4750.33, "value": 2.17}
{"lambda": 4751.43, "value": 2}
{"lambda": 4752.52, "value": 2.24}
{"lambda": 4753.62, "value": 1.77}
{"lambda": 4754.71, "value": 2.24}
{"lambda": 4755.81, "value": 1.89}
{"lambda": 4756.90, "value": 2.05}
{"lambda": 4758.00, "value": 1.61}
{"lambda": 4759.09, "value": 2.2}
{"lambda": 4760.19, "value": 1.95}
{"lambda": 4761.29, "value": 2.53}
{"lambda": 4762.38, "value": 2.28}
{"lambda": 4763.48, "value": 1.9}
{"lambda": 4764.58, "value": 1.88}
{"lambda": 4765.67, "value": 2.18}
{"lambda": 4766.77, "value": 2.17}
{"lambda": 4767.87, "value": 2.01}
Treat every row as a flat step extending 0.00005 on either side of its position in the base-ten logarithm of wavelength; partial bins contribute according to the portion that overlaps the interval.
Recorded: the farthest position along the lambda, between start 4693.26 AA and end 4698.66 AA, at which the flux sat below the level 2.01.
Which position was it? 4698.12 AA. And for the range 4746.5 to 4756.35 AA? 4755.81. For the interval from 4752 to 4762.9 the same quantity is 4760.19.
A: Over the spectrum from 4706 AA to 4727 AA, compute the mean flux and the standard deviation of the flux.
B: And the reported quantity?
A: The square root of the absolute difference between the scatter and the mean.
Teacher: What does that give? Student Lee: 1.40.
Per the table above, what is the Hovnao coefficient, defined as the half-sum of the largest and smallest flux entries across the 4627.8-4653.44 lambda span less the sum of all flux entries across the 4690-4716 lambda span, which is -46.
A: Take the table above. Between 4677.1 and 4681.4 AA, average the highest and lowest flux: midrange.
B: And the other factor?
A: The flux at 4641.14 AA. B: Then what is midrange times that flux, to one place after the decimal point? 3.9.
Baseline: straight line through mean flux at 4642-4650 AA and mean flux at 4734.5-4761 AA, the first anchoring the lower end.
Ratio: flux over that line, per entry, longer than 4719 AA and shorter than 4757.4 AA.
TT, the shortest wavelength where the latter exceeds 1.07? 4720.89 AA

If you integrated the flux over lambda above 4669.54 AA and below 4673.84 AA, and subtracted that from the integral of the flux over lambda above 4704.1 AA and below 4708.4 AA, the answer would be 0.6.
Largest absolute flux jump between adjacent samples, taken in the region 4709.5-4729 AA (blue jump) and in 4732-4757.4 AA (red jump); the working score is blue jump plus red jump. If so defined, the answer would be 1.7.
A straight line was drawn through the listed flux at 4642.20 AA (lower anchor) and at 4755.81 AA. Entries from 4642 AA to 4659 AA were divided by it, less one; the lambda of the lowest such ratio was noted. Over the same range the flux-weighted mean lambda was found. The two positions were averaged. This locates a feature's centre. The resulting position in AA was 4646.9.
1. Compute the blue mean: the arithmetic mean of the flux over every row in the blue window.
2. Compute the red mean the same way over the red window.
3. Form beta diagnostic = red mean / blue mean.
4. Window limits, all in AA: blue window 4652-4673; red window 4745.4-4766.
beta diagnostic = 0.98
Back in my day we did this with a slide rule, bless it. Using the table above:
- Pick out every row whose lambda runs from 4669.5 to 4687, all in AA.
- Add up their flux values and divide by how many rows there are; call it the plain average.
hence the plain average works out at 2.02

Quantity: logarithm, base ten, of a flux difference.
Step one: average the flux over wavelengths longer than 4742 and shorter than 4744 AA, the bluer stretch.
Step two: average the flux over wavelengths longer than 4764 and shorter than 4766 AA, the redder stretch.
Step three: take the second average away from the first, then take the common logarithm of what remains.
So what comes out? -0.6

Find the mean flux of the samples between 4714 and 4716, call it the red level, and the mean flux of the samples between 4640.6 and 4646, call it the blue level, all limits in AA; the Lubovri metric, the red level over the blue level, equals 1.11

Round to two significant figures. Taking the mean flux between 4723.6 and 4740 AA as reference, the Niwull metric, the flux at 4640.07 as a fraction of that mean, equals 0.72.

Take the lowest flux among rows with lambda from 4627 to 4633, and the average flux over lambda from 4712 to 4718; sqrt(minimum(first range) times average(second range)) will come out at 1.95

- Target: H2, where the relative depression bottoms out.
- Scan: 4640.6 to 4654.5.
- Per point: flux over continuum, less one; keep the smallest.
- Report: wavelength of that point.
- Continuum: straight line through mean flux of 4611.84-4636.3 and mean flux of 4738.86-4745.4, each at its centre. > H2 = 4643.27 AA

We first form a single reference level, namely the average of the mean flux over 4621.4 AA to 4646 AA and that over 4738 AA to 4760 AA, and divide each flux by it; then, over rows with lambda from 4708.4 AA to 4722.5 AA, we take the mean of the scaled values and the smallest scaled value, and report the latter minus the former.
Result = -0.24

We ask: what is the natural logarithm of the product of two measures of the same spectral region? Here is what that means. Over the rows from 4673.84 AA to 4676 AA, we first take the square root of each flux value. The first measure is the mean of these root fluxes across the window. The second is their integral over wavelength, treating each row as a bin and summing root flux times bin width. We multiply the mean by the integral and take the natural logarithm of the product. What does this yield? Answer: 1.56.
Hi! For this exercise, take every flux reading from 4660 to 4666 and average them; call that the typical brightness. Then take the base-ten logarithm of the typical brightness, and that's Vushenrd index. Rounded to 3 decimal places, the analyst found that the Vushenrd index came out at 0.336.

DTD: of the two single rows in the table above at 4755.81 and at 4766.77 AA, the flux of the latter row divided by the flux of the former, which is 1.15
